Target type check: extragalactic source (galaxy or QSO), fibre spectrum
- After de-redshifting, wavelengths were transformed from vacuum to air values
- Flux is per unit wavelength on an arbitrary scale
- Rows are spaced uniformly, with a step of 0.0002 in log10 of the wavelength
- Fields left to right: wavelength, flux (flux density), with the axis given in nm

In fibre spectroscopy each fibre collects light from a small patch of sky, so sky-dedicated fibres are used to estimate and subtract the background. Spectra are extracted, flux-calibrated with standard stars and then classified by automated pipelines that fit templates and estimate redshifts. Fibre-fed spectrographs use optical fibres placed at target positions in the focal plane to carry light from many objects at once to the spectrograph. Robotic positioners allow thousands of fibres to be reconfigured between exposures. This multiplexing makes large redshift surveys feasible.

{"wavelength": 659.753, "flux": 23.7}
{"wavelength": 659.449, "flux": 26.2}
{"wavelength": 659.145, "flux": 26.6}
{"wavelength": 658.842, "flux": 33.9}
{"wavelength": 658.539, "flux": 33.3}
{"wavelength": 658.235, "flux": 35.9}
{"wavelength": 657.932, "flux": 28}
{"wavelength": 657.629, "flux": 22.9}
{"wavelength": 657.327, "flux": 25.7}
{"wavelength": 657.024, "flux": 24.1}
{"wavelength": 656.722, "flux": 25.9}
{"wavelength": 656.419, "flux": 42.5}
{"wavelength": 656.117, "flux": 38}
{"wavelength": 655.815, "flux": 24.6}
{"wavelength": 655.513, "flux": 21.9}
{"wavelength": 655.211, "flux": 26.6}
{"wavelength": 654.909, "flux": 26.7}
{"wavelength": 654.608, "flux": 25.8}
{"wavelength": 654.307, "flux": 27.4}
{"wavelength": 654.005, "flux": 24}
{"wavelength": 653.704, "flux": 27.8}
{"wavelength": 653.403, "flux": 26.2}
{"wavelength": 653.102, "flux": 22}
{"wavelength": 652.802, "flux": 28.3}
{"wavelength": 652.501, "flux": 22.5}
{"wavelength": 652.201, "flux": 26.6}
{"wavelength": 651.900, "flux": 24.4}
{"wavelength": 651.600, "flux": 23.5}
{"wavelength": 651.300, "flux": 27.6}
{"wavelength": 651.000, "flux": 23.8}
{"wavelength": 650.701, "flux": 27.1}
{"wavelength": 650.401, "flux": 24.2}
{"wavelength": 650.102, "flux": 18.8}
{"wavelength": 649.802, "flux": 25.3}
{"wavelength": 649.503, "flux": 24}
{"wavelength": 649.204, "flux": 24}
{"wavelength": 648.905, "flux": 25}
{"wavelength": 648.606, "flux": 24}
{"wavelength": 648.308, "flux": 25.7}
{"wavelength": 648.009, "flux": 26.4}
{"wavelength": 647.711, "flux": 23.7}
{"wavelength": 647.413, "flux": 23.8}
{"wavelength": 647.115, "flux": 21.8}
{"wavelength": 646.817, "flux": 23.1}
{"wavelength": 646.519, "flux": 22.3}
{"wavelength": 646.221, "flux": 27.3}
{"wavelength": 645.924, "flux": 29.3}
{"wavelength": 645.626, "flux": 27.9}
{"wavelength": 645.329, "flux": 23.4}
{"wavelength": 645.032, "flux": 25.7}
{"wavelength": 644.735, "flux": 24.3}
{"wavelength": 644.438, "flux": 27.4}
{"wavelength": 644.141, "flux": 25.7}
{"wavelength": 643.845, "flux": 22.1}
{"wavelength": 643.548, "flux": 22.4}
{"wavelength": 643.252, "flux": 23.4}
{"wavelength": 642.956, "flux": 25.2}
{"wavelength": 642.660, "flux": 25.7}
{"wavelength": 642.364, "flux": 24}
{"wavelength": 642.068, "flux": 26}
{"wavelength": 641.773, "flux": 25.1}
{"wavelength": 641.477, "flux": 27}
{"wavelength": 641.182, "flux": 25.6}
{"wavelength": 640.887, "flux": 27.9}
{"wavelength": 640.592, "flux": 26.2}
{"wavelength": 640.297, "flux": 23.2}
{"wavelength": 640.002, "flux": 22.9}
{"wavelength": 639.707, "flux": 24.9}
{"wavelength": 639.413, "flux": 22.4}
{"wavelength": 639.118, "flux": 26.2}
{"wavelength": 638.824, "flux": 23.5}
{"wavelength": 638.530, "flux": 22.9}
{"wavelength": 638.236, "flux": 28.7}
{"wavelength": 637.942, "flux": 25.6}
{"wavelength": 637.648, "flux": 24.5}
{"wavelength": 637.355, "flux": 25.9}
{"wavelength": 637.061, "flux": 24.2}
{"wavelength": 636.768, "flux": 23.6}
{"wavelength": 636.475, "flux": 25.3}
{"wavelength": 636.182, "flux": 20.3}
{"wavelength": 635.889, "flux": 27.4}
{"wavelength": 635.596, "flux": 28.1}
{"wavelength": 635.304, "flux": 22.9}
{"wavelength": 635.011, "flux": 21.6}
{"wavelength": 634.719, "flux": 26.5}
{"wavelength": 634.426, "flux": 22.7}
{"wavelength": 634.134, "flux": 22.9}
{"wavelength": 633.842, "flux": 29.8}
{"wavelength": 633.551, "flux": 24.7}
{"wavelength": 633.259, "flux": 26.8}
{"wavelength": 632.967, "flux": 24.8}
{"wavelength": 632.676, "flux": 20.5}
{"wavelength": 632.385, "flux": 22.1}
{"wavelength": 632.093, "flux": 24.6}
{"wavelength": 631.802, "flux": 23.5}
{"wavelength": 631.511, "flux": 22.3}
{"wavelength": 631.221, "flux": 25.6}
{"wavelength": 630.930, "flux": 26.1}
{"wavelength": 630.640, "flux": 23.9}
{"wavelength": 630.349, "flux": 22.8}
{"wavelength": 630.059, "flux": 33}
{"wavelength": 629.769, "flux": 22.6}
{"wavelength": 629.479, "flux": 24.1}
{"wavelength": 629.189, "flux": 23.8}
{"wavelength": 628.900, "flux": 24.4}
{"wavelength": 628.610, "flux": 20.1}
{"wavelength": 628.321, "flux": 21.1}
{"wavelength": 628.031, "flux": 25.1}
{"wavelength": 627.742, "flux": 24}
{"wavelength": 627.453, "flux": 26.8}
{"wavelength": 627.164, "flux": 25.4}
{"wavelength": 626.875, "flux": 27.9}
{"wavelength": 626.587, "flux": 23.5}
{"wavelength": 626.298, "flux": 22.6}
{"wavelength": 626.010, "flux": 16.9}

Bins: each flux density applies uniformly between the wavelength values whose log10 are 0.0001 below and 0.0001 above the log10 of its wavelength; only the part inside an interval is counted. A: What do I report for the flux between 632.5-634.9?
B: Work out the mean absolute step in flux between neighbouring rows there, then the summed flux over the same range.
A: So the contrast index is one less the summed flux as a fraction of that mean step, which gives -56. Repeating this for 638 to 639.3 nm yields -32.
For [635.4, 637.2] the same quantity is -48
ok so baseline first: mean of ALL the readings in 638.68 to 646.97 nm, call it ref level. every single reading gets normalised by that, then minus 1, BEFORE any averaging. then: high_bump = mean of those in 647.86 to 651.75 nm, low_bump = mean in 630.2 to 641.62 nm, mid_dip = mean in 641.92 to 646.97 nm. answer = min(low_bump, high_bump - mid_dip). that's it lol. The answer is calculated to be -0.018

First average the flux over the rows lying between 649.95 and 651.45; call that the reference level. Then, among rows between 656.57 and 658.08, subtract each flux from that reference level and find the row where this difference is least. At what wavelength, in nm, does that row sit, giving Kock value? 657.932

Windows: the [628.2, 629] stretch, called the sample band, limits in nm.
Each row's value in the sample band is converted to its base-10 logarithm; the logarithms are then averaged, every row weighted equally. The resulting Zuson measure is 1.34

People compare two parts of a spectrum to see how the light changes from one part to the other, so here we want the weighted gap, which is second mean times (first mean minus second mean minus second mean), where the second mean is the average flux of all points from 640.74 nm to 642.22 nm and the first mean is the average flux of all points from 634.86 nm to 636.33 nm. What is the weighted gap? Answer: -752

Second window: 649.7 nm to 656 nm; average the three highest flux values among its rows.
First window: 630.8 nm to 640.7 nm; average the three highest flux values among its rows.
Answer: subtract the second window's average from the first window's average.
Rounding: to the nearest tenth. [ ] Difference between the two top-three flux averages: 1.0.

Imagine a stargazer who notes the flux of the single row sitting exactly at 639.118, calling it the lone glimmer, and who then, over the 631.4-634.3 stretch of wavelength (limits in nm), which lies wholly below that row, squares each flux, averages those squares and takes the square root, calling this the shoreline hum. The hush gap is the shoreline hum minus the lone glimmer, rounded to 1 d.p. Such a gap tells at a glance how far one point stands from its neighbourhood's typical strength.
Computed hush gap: -1.9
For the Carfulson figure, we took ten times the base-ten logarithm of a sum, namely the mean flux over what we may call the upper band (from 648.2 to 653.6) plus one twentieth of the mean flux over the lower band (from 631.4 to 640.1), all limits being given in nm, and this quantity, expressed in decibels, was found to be 14.1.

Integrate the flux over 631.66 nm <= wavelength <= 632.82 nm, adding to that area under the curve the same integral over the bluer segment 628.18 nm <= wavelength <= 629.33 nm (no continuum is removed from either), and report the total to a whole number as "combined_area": 52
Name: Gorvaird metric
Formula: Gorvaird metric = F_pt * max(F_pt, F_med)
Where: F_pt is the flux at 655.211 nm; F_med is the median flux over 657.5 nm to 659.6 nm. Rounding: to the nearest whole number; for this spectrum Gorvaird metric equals 745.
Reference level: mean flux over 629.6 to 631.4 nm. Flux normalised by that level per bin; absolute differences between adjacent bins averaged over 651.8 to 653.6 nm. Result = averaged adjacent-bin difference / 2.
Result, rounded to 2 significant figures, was 0.088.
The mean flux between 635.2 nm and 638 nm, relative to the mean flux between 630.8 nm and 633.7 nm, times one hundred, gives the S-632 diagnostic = 103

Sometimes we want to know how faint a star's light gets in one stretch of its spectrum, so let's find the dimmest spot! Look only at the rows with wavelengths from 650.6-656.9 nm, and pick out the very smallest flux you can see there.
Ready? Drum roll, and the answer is 21.9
